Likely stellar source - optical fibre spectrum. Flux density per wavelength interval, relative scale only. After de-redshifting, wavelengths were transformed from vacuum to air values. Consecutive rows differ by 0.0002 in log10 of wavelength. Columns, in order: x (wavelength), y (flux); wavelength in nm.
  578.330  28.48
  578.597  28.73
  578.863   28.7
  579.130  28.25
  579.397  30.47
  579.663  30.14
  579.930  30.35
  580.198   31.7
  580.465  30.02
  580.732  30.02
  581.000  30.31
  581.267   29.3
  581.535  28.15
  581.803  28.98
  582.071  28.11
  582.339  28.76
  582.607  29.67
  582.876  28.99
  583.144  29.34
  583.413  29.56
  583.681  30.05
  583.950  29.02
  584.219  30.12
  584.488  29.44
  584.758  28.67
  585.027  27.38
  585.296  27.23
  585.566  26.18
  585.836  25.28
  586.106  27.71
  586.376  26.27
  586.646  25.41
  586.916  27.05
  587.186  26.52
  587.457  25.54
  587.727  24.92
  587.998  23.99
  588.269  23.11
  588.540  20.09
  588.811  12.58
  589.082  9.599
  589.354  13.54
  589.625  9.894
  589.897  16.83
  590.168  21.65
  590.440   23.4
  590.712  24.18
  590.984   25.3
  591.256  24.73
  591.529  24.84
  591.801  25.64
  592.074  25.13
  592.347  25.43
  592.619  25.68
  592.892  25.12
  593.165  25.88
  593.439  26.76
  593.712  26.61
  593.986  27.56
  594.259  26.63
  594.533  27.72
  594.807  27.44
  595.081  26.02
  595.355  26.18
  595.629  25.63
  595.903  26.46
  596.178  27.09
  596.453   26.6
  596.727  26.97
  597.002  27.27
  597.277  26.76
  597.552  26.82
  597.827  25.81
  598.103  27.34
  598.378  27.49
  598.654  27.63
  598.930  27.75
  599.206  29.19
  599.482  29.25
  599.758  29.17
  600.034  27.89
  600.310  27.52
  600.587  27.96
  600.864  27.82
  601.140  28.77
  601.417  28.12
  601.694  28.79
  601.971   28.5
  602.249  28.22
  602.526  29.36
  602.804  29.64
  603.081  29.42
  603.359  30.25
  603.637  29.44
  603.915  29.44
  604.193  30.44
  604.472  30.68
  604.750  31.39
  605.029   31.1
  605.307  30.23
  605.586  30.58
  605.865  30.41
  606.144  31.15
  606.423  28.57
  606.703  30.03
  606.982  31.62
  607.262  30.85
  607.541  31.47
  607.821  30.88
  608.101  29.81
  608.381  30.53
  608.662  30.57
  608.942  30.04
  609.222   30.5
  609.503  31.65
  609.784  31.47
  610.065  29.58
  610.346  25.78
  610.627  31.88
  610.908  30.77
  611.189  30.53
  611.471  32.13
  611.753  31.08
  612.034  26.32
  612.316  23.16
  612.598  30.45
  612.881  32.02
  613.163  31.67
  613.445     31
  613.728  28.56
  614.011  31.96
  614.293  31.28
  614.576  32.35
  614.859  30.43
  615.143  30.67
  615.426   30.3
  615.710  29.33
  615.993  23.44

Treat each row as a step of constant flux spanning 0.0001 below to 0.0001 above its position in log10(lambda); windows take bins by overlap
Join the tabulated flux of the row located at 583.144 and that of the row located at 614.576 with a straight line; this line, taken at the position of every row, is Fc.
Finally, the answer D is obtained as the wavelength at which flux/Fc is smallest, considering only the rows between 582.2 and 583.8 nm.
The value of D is 582.339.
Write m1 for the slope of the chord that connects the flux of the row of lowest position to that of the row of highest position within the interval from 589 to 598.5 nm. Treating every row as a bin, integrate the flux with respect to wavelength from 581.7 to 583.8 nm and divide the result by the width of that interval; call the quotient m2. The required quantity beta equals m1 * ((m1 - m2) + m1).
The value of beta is -49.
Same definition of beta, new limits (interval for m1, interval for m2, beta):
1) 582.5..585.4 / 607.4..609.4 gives 29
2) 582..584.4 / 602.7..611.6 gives -27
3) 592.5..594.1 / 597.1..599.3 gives -34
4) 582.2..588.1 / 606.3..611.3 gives 27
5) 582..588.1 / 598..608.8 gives 21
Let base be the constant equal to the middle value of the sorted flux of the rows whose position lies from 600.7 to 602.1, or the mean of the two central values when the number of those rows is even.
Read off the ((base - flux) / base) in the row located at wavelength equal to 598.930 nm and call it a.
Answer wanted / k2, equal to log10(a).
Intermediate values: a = 0.03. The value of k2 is -1.6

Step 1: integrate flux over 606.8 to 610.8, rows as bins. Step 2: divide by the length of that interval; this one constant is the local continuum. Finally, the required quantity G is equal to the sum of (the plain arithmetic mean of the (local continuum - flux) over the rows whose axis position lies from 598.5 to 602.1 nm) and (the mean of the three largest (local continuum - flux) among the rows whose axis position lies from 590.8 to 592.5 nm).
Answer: 8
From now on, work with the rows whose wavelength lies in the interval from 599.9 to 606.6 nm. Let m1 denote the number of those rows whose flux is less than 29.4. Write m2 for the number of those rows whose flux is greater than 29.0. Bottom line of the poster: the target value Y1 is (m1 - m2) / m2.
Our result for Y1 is -0.2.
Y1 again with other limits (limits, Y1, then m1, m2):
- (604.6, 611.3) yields -0.9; 2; 22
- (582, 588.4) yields 1.7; 19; 7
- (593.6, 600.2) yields 7.0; 24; 3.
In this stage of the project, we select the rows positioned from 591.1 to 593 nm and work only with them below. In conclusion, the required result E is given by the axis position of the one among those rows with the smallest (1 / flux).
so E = 592.619 nm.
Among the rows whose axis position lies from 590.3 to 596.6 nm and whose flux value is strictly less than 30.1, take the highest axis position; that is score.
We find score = 596.453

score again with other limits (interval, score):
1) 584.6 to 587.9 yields 587.727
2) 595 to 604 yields 603.915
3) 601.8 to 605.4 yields 603.915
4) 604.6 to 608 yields 606.703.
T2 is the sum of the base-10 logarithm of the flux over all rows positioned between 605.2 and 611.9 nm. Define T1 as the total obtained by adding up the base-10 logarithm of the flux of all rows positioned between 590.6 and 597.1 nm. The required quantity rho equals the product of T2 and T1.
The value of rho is 1211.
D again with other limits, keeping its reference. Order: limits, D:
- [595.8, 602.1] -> 597.827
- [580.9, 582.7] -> 582.071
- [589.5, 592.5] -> 589.625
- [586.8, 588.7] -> 588.540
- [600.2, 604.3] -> 600.310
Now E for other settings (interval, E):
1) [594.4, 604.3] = 604.193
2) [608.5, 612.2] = 611.471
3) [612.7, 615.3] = 614.576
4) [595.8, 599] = 598.930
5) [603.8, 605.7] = 604.750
